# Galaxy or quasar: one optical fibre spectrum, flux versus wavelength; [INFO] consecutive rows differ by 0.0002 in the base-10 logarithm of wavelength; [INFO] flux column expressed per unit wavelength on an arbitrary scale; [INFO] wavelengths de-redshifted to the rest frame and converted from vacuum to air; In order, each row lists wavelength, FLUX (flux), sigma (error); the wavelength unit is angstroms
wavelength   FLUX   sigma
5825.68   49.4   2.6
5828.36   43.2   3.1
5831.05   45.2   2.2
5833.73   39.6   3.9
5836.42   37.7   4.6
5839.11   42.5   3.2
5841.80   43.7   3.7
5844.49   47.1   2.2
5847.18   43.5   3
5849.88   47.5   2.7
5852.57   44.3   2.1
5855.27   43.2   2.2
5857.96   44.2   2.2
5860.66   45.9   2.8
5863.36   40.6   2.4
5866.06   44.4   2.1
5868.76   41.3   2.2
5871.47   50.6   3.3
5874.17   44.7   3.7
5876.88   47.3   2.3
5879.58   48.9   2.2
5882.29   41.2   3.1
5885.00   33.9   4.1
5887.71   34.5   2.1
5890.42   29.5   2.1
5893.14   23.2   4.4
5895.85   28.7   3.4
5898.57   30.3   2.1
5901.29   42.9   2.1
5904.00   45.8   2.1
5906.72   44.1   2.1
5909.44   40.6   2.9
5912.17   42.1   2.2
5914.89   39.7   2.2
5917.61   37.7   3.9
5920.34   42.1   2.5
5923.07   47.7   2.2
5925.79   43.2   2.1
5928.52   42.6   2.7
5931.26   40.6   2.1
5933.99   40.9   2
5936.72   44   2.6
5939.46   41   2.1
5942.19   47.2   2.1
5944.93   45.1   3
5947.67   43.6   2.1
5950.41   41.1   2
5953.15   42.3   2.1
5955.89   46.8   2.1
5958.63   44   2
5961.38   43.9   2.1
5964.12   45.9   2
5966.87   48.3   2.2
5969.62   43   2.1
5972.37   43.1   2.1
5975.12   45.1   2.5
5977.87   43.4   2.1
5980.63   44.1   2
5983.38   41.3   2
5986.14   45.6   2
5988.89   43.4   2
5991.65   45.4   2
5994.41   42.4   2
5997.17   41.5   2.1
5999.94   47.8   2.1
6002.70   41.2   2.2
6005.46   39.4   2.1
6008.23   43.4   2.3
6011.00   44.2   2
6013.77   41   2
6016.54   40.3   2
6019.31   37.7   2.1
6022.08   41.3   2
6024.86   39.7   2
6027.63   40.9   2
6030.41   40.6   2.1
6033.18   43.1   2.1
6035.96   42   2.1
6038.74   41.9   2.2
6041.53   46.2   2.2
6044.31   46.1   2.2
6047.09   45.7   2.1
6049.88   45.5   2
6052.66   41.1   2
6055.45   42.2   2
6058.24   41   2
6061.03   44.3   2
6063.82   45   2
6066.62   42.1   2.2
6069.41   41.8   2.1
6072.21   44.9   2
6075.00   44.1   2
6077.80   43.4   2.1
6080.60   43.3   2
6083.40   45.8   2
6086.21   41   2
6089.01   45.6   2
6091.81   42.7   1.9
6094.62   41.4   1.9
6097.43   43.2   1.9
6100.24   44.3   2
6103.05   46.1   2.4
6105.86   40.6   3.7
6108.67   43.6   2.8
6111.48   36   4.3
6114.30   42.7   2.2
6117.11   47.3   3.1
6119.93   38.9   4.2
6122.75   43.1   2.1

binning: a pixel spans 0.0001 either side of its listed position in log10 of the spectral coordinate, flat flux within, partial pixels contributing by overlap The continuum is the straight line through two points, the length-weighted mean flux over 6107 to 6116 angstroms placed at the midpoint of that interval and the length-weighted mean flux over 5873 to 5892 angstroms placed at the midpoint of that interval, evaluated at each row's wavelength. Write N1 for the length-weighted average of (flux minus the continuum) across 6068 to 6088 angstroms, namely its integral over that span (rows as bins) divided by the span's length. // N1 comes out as 2.7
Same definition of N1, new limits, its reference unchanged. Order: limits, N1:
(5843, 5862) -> 5.5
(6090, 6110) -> 2.2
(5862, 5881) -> 5.7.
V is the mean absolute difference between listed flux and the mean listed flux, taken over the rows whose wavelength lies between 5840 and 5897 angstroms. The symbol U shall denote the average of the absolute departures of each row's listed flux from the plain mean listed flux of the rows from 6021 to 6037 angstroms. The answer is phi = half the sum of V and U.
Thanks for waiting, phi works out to 3.2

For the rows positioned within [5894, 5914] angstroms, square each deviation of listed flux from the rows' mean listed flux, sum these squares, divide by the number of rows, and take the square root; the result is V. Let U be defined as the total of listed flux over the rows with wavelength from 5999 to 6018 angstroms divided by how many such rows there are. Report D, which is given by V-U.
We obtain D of -36.1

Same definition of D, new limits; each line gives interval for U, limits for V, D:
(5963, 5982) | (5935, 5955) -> -42.6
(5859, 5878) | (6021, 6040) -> -44.0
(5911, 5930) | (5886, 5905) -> -34.6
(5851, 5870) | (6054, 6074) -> -41.9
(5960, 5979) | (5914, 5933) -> -41.7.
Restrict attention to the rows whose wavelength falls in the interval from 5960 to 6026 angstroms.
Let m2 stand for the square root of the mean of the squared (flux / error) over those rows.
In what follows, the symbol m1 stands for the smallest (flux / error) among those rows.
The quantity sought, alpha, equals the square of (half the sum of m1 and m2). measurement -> 374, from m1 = 18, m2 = 20.7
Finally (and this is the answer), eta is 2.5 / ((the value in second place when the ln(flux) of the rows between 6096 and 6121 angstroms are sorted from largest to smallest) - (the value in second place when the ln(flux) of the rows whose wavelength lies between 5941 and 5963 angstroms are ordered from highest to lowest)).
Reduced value -166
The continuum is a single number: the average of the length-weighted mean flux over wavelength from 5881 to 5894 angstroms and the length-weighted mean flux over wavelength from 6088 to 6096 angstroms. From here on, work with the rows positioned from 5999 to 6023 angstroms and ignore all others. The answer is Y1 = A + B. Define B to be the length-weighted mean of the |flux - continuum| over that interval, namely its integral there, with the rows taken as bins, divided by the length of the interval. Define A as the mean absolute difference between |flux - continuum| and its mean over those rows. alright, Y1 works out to 6.0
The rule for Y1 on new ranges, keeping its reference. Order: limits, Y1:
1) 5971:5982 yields 6.7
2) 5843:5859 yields 8.6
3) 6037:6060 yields 7.9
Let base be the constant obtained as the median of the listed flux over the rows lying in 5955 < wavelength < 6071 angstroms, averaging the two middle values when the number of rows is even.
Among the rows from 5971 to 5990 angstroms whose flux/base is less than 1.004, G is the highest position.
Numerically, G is 5983.38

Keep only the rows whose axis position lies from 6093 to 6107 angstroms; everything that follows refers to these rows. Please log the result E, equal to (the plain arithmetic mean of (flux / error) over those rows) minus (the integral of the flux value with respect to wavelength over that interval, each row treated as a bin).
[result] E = -585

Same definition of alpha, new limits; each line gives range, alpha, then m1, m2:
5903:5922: 187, 10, 17.7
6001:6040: 356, 18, 19.8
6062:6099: 417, 19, 21.7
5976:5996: 448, 21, 21.7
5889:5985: 147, 5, 19.0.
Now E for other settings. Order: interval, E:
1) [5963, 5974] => -474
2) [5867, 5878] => -488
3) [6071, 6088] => -723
